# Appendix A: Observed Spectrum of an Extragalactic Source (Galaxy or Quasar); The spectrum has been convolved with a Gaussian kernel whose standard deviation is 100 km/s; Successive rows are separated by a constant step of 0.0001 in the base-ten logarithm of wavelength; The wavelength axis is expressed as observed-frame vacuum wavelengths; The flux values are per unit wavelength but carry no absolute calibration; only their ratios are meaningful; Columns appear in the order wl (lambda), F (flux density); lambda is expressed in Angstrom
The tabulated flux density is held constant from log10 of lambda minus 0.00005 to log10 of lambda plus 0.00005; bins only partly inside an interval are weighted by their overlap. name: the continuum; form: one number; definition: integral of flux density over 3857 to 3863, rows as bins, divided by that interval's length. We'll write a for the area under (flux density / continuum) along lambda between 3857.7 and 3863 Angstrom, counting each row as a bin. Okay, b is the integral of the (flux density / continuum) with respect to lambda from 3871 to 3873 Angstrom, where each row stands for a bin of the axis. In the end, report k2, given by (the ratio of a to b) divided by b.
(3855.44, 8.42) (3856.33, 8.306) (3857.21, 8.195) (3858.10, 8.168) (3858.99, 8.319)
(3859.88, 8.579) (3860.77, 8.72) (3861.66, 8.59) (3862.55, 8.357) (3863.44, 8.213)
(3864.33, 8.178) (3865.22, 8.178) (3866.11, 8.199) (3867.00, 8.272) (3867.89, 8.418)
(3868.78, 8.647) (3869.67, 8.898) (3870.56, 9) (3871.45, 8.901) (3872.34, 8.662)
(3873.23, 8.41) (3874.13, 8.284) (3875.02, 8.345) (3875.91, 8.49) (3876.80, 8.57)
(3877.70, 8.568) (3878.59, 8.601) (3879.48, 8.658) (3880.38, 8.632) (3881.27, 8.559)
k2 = 1.23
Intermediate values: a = 5.32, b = 2.1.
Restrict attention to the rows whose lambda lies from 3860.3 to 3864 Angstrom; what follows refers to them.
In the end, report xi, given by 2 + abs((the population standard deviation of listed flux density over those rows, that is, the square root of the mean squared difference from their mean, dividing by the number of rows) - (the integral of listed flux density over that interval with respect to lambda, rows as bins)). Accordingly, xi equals 33.1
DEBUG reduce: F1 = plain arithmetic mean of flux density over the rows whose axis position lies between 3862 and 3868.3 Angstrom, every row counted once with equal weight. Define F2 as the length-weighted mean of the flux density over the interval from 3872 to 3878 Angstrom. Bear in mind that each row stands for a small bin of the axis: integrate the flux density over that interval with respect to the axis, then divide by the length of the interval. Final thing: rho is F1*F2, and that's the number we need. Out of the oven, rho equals 69.9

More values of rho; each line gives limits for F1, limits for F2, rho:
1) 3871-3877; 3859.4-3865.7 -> 71.5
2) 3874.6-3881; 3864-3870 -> 71.8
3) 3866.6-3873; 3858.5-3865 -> 73.0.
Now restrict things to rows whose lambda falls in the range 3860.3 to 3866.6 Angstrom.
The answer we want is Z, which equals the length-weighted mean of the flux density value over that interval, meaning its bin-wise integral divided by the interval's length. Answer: 8.34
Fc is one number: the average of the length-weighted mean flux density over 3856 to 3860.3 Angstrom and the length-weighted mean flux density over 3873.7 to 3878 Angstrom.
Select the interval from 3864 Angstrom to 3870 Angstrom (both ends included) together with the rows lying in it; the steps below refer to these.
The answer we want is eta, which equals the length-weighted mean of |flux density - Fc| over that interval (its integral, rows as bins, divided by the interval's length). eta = 0.21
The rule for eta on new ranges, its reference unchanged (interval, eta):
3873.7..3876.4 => 0.08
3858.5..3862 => 0.20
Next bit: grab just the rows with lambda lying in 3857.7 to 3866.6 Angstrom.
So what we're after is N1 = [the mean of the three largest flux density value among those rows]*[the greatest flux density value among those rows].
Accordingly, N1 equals 75.3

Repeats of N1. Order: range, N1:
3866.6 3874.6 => 80.4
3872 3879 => 74.6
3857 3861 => 74.5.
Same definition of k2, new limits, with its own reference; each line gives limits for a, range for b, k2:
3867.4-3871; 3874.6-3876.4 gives 1.15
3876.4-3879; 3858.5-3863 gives 0.13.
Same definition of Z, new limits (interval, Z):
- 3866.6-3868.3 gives 8.35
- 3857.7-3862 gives 8.47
